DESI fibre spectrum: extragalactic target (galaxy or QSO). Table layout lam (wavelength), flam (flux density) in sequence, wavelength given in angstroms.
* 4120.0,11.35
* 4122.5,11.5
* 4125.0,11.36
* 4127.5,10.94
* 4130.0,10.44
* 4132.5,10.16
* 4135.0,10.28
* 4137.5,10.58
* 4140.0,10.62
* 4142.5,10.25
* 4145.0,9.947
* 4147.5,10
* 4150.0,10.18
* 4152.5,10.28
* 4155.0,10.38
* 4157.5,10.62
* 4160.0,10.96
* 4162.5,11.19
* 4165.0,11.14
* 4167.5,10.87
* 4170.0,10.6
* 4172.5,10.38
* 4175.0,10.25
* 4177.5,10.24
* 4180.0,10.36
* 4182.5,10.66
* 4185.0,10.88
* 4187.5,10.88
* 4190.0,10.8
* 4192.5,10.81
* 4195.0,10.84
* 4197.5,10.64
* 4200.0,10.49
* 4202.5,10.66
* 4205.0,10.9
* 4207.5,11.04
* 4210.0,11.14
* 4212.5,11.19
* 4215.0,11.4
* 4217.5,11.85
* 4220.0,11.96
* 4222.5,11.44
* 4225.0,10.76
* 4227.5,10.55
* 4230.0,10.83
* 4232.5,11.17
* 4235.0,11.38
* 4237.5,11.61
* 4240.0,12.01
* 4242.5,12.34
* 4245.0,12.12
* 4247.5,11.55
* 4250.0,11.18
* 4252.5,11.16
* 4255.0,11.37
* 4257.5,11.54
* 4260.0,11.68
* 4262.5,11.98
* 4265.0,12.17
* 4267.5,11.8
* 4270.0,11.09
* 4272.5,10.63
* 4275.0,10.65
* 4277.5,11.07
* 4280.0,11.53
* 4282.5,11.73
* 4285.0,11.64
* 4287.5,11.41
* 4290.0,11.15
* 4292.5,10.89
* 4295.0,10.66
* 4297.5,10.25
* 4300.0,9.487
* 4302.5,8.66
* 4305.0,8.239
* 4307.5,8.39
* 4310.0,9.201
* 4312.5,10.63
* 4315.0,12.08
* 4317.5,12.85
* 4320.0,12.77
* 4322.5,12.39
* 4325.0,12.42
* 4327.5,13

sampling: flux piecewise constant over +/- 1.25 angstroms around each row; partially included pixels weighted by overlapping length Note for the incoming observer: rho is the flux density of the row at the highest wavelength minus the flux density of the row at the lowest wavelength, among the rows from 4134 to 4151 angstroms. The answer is -0.1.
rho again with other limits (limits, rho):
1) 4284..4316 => 0.4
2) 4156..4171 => 0.0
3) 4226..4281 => 1.0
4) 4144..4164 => 1.2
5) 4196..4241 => 1.4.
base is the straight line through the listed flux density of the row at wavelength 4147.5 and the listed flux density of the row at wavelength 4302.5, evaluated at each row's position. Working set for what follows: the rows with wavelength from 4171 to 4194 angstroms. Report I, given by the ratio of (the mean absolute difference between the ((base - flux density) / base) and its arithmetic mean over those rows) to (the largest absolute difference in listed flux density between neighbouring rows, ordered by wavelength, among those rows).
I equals 0.103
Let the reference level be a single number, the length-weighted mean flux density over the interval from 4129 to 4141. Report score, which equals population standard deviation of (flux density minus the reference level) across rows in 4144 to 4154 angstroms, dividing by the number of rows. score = 0.13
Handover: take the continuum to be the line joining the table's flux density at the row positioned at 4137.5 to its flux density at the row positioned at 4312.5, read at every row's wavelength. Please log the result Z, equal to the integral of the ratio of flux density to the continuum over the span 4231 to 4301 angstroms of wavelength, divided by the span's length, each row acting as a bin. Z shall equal 1.07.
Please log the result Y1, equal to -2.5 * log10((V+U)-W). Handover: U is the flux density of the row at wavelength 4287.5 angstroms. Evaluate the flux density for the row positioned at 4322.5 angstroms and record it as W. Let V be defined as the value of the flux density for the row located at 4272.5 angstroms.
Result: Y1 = -2.46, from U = 11.41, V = 10.63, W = 12.39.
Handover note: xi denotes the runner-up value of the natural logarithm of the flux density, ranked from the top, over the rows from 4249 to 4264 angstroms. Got 2.46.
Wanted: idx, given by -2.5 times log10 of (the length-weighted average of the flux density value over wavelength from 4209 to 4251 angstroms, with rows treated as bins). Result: -2.65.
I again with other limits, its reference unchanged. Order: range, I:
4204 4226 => 0.056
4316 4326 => 0.053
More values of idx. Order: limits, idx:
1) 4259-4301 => -2.62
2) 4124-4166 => -2.56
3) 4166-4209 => -2.57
